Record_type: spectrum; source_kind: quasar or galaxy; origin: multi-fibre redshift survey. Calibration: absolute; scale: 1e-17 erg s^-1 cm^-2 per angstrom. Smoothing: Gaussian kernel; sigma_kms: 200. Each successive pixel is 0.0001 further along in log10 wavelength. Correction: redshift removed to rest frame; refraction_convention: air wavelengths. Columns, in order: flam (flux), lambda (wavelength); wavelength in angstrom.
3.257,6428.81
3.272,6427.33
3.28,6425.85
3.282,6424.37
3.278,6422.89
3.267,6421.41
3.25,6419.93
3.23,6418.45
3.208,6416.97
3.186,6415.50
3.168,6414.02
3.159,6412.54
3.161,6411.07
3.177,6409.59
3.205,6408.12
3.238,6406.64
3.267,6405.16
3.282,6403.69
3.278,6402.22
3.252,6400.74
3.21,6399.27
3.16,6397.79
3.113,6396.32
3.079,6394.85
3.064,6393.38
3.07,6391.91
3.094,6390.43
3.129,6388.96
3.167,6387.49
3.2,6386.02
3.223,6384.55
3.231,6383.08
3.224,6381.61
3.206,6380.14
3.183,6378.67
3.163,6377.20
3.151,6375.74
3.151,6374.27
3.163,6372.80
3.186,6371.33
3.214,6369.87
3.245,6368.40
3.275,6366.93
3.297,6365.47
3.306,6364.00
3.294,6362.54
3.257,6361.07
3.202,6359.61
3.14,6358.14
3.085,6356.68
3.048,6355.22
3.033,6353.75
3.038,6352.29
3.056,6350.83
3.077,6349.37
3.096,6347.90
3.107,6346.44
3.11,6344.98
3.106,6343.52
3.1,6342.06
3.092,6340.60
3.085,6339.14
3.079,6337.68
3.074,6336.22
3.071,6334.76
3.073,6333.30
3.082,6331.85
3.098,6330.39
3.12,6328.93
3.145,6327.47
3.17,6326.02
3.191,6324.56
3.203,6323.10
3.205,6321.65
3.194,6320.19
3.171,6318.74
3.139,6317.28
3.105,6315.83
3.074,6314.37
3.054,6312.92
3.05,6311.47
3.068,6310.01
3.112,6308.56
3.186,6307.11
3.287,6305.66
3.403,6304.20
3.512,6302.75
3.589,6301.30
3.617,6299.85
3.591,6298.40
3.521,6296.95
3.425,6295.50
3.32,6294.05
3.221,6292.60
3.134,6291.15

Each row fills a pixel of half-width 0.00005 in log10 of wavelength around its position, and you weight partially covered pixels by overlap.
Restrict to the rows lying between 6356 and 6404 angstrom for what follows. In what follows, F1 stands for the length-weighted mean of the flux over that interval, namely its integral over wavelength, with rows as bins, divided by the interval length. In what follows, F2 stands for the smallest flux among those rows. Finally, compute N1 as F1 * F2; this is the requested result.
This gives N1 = 9.8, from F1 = 3.19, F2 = 3.064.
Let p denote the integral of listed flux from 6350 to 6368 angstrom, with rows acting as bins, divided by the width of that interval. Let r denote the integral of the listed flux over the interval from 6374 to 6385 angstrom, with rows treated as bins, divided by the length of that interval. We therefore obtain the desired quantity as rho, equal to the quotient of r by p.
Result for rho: 1.01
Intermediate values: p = 3.171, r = 3.19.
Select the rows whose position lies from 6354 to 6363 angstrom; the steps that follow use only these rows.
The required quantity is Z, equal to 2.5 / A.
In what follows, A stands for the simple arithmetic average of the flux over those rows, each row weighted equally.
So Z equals 0.788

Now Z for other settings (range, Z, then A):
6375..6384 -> 0.783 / 3.19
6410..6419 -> 0.785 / 3.19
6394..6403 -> 0.786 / 3.18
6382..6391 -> 0.788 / 3.17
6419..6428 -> 0.764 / 3.27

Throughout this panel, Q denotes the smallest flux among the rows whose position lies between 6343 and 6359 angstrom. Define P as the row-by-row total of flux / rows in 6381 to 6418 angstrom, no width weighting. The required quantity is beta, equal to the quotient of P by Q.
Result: 26.2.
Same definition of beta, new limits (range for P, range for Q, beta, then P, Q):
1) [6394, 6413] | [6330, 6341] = 13.5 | 42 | 3.071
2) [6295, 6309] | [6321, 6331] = 11.1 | 34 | 3.098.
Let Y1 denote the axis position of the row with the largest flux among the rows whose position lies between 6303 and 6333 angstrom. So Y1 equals 6304.20 angstrom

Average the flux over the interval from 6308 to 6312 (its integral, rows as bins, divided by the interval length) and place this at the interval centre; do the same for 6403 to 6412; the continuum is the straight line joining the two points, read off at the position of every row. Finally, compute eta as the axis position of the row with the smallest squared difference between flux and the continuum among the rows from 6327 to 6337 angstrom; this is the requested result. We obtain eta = 6330.39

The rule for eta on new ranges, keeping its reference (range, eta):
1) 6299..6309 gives 6308.56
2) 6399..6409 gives 6399.27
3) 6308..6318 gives 6310.01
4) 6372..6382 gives 6372.80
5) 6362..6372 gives 6371.33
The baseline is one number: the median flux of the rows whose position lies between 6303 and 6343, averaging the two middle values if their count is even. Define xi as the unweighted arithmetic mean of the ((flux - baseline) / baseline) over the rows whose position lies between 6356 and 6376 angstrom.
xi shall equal 0.034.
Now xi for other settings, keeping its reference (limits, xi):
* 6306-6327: 0.010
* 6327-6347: -0.003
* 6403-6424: 0.037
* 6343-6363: 0.004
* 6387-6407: 0.021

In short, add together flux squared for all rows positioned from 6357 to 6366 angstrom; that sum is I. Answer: 63.4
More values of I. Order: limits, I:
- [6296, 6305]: 75.2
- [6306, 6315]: 57.3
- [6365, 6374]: 62.6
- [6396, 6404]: 62.1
